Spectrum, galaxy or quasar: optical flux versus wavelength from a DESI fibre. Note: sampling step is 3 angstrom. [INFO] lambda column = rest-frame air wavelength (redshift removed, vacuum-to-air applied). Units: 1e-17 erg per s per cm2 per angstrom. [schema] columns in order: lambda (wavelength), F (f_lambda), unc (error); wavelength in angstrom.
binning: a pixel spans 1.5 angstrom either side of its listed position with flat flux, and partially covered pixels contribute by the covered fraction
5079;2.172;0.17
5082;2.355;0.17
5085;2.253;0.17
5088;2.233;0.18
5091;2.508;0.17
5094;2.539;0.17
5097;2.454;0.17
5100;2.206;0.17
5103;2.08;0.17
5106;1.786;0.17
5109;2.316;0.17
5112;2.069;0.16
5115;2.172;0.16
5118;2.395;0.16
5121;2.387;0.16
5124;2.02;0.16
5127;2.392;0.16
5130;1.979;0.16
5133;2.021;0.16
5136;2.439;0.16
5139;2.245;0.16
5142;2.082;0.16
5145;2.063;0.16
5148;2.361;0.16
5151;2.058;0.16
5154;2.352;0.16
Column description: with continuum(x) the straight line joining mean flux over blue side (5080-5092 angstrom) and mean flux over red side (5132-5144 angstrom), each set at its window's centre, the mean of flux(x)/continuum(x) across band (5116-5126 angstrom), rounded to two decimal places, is 1.01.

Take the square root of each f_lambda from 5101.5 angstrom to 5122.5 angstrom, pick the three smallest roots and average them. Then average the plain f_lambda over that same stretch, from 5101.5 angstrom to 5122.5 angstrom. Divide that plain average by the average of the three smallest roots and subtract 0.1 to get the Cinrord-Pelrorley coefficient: 1.445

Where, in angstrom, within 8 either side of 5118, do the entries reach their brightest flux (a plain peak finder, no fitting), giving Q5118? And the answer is 5118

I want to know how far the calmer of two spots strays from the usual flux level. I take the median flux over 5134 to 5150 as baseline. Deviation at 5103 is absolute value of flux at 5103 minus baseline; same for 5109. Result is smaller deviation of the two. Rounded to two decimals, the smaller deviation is 0.07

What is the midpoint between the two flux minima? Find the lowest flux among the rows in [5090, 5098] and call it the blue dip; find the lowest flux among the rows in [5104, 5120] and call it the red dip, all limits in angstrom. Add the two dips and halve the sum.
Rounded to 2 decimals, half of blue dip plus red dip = 2.12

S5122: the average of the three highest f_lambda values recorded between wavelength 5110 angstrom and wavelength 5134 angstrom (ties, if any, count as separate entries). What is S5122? 2.39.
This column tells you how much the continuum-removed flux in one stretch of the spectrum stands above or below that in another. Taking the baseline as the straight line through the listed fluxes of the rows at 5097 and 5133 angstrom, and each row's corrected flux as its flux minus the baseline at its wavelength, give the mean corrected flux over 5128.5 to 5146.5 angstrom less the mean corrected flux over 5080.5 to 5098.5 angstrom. 0.33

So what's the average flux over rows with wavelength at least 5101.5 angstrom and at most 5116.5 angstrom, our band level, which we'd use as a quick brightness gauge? 2.08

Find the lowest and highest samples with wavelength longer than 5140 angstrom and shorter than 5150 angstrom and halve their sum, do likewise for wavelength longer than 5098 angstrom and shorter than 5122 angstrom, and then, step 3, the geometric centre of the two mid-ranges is 2.15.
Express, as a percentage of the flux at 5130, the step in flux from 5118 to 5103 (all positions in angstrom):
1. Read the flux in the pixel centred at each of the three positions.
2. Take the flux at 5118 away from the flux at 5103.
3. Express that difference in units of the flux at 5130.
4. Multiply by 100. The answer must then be -16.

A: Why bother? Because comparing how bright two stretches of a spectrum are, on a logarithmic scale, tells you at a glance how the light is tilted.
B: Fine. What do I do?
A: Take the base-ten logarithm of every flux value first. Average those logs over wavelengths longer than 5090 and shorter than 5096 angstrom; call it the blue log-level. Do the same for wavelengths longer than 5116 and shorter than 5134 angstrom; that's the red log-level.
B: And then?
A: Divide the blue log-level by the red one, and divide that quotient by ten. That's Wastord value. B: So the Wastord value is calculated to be 0.118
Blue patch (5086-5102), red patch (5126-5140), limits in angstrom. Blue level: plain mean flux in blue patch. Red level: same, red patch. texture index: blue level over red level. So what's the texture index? 1.08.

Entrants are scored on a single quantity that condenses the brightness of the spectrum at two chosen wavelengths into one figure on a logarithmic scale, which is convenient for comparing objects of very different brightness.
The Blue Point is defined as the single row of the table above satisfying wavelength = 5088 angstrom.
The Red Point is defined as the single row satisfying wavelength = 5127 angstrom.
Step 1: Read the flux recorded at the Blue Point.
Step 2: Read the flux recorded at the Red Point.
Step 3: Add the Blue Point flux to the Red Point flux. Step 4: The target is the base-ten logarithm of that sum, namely 0.665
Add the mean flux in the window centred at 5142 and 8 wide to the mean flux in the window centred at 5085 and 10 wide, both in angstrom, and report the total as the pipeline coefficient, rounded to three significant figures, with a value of 4.41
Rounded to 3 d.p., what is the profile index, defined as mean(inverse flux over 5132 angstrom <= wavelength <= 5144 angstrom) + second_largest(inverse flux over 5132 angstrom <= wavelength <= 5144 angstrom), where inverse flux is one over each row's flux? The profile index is 0.938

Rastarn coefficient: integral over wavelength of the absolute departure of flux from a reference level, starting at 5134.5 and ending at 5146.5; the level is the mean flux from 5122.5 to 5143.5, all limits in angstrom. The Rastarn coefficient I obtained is 1.6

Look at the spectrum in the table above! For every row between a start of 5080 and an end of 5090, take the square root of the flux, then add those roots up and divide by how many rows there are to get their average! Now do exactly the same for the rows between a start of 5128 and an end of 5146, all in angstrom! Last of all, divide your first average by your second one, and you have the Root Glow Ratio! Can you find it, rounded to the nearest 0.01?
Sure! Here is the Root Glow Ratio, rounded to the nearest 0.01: 1.03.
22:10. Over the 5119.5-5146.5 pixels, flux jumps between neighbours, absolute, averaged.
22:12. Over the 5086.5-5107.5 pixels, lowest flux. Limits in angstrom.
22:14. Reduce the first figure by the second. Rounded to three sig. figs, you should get -1.54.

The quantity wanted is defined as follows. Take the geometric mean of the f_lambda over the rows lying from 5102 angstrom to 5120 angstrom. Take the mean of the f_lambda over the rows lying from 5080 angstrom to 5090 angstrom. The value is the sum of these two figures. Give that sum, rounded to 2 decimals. 4.41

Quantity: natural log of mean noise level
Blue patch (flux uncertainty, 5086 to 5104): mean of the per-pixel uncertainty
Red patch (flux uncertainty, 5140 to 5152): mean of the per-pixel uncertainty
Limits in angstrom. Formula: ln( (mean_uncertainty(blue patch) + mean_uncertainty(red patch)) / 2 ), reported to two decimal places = -1.80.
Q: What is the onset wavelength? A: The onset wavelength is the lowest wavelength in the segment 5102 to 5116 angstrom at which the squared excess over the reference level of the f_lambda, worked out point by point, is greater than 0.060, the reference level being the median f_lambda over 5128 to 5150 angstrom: 5106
